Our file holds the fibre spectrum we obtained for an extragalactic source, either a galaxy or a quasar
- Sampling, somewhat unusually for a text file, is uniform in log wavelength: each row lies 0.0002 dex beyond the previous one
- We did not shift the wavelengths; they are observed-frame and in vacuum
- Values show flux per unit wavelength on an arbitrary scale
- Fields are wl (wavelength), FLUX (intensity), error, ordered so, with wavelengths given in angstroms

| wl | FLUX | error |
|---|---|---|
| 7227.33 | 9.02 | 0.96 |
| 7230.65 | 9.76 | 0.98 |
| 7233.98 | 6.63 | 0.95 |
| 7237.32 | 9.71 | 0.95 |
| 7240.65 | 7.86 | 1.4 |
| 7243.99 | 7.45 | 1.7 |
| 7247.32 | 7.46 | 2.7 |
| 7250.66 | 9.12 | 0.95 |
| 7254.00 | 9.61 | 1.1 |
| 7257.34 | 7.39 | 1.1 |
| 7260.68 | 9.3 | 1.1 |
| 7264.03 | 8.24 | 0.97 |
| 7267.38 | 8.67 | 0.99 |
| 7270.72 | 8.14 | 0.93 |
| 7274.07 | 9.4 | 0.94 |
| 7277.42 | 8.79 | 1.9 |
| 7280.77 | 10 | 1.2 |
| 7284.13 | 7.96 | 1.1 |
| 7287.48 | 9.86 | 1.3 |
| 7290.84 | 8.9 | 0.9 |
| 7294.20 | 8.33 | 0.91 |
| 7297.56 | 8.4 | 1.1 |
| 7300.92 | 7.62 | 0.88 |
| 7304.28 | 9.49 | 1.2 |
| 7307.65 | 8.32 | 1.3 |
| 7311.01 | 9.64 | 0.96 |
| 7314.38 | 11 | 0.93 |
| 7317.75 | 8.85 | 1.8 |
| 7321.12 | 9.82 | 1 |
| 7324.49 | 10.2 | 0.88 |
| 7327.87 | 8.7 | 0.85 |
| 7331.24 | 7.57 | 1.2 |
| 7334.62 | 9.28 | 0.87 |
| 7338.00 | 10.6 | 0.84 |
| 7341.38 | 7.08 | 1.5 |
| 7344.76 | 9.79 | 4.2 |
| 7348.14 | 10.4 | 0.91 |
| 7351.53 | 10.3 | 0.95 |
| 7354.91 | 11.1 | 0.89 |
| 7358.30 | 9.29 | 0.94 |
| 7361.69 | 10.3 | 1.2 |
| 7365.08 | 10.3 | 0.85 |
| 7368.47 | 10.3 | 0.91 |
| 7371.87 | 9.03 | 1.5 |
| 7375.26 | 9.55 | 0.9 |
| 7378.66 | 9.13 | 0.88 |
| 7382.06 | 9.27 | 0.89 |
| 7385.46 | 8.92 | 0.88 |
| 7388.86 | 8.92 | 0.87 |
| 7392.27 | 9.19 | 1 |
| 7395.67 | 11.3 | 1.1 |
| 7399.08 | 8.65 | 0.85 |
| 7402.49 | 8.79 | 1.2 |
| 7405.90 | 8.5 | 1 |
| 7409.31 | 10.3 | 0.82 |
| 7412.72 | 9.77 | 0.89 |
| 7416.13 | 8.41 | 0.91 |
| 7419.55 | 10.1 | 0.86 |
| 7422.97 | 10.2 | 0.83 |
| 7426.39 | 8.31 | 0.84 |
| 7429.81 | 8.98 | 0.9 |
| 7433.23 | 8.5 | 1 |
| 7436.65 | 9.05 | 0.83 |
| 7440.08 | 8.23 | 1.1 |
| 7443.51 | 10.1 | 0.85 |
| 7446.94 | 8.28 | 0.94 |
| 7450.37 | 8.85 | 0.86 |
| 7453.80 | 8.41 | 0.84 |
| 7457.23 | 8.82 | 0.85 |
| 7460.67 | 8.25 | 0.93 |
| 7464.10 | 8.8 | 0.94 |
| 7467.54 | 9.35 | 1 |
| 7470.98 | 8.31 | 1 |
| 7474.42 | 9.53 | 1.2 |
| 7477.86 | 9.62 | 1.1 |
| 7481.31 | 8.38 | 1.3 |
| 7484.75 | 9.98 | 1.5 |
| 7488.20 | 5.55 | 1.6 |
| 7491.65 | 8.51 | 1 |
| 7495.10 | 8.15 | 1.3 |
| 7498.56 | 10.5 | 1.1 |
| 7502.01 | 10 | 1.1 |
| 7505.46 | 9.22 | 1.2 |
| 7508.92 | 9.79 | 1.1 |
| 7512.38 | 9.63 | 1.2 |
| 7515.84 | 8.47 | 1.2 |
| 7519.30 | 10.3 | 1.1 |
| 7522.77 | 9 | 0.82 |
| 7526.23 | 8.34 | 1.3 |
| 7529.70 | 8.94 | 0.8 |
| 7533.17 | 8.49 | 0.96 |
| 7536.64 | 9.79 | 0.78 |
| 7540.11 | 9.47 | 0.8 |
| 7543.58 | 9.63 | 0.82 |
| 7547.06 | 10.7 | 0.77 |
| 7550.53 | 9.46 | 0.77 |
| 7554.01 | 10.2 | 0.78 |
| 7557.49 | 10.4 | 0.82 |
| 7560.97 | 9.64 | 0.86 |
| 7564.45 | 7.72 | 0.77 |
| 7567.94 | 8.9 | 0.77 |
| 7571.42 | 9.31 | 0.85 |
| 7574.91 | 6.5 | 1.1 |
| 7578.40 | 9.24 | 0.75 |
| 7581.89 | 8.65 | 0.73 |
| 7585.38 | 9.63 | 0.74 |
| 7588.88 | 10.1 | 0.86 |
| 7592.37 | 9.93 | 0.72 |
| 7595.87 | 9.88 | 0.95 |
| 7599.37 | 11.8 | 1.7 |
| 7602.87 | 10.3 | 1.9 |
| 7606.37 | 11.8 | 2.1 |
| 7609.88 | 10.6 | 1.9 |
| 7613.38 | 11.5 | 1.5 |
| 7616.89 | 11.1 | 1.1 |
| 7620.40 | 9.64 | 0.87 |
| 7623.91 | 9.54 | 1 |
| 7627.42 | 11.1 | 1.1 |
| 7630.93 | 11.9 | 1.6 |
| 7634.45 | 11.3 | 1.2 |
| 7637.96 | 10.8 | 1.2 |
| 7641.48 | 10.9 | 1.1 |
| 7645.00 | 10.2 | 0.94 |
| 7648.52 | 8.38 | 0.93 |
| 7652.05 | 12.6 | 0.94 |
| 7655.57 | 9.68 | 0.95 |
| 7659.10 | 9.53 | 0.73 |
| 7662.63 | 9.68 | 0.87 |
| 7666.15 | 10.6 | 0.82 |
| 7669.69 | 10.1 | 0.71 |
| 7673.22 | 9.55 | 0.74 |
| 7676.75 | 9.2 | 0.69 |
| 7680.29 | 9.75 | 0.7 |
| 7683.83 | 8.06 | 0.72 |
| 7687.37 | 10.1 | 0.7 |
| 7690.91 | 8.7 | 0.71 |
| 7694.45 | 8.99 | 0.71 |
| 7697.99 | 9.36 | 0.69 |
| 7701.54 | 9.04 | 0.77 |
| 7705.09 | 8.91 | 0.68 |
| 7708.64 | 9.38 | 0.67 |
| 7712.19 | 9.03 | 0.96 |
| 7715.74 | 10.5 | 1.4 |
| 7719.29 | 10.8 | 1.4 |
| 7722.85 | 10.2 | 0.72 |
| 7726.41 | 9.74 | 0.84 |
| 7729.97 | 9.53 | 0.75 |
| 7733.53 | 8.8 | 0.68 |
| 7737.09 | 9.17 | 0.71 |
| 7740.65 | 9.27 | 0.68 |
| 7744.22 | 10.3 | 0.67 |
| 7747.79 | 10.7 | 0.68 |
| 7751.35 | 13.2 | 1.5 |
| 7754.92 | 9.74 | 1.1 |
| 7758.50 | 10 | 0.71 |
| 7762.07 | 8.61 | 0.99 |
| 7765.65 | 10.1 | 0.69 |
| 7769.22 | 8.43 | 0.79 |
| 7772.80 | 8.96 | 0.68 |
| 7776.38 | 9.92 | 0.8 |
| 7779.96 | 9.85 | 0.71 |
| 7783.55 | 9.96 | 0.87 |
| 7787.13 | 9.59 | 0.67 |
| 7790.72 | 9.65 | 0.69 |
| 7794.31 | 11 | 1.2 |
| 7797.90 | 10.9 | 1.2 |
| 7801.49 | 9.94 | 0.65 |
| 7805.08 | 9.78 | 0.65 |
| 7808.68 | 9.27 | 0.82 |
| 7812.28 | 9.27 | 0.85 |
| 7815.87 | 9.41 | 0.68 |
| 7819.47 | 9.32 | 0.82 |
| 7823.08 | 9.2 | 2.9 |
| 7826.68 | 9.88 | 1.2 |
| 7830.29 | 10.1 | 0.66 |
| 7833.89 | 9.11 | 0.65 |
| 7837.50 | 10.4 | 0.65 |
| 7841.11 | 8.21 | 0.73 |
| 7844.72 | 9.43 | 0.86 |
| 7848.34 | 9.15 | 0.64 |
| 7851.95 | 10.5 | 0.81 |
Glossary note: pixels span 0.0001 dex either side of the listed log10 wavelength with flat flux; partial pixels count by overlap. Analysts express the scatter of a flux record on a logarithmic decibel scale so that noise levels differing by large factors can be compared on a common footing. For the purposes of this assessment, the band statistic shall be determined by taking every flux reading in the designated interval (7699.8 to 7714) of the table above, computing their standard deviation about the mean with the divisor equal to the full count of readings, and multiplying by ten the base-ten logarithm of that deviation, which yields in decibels -7.6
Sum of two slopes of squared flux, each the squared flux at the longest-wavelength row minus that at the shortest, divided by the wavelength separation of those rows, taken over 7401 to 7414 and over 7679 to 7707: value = 1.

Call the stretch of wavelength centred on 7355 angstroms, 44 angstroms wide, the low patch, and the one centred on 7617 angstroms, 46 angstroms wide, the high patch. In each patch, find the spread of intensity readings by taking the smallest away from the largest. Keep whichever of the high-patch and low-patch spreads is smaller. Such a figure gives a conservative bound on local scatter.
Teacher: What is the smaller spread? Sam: 2.4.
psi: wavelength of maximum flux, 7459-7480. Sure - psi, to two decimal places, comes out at 7477.86 angstroms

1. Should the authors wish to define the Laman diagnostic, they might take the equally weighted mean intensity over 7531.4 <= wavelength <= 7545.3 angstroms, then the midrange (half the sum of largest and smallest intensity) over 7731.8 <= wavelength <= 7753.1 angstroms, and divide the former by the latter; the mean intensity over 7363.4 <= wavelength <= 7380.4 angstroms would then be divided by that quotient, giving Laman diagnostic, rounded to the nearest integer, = 11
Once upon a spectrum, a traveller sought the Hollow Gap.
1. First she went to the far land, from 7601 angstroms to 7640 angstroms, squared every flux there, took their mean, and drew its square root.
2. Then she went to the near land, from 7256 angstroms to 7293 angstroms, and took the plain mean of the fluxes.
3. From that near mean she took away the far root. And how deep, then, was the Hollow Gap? -2.1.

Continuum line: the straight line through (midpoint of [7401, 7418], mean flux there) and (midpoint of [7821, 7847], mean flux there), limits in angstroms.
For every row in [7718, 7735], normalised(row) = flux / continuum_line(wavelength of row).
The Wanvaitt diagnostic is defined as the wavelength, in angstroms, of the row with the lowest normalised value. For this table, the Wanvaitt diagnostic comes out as 7733.53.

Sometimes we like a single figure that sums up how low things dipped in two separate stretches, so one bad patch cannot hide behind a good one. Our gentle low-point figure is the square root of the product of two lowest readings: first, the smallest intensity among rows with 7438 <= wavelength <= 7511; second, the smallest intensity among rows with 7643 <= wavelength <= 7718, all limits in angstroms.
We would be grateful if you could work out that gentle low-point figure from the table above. 6.7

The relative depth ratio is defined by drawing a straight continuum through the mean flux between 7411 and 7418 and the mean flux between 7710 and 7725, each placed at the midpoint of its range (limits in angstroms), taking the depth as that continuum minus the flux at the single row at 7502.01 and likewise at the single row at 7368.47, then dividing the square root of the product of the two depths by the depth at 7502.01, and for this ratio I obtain -1.5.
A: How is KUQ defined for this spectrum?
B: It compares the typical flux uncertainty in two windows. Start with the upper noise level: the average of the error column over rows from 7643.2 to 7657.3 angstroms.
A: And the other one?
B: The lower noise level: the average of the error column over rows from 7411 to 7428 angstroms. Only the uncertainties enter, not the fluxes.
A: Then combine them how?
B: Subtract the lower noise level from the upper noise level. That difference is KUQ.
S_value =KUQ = 0.07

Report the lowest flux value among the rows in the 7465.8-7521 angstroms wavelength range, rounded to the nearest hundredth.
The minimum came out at 5.55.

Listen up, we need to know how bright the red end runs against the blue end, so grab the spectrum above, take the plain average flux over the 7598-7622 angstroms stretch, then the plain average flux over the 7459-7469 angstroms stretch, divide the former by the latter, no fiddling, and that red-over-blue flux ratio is 1.25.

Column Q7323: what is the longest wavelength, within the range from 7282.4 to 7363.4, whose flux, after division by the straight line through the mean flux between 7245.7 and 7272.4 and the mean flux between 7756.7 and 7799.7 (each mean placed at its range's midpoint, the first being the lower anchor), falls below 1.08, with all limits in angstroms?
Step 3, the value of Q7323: 7358.30 angstroms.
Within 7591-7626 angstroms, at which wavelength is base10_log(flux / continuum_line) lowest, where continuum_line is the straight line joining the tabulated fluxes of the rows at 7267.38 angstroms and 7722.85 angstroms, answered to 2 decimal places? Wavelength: 7623.91 angstroms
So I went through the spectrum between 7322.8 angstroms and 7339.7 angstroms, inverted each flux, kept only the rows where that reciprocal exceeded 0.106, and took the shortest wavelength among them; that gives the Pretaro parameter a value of 7327.87 angstroms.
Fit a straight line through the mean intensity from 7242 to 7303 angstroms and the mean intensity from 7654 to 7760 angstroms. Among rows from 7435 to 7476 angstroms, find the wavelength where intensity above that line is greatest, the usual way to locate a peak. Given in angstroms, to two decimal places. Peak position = 7443.51 angstroms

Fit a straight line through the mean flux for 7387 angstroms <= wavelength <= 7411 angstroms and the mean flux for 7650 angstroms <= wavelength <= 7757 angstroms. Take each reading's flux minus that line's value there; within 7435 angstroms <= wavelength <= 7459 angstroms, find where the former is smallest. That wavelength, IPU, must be 7440.08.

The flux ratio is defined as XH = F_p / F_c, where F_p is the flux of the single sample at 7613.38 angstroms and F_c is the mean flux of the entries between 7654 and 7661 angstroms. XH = 1.20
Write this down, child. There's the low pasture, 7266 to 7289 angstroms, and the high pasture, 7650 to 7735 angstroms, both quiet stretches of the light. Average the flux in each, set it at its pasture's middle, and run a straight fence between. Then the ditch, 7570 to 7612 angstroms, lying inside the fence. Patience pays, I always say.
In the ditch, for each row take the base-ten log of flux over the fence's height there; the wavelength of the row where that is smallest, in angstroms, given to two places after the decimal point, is 7574.91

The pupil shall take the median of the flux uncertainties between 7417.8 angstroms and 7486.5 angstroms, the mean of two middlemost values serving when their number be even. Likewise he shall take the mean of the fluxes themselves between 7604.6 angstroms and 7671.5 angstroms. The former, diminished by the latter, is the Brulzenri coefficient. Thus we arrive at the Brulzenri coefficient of -9.6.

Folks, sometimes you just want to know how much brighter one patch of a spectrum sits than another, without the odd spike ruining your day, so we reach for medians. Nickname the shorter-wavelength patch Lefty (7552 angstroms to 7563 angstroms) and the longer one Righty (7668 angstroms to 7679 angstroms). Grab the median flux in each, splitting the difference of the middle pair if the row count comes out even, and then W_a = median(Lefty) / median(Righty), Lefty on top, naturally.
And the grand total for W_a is 1.07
